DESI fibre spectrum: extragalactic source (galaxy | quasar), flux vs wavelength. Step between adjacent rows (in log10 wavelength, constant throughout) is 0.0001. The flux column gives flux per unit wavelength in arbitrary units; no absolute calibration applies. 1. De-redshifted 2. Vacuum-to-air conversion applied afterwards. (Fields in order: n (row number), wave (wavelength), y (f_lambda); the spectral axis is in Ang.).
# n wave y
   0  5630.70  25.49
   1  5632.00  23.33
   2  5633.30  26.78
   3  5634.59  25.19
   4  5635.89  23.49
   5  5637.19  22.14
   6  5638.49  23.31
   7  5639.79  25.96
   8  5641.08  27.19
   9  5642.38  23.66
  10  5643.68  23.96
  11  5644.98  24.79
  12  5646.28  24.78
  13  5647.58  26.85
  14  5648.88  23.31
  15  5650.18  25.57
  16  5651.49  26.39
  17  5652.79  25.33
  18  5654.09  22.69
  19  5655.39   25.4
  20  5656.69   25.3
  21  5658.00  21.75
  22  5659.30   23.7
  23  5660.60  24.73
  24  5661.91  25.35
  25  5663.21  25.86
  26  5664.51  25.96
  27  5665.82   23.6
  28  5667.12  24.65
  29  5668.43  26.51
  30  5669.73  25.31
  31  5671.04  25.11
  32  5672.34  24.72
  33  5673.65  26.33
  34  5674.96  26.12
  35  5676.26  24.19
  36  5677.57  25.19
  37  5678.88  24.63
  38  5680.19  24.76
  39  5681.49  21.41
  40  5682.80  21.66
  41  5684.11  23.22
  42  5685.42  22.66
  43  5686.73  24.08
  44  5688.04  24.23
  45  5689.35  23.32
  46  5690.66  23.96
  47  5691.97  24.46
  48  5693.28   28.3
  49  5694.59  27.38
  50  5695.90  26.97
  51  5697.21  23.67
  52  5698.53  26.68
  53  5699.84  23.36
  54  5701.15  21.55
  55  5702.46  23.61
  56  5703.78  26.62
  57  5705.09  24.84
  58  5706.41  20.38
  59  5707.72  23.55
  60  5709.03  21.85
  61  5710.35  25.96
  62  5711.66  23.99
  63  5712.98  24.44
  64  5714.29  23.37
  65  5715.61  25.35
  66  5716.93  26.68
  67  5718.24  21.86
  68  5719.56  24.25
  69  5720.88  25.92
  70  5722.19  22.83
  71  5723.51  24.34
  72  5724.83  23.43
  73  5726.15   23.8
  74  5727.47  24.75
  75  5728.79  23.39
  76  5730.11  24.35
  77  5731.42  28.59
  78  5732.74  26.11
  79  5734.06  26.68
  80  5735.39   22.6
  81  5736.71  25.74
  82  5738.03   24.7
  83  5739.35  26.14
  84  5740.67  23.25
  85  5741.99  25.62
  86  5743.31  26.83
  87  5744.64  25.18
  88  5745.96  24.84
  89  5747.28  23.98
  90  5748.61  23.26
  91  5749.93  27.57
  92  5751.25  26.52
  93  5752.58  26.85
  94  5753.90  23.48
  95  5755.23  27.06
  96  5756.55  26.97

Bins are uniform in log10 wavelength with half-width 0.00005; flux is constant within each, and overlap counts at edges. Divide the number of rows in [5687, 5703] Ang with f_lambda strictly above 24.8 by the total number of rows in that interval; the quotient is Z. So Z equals 0.33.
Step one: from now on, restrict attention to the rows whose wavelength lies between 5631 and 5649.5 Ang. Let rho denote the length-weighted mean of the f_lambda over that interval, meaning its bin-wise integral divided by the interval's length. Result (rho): 24.6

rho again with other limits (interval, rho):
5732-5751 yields 25.2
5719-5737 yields 24.7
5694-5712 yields 24.3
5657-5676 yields 25.0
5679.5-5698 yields 24.3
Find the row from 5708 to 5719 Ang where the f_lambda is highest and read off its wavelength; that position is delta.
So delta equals 5716.93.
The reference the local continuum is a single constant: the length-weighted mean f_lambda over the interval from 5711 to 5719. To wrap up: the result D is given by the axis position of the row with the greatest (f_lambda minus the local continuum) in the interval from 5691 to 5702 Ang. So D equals 5693.28 Ang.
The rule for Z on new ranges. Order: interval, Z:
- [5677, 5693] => 0.08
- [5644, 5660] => 0.50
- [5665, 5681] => 0.50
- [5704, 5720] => 0.33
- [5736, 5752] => 0.67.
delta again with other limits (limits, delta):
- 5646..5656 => 5647.58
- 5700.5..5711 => 5703.78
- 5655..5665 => 5664.51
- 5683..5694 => 5693.28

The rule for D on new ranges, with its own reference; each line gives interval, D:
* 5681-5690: 5688.04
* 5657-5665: 5664.51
